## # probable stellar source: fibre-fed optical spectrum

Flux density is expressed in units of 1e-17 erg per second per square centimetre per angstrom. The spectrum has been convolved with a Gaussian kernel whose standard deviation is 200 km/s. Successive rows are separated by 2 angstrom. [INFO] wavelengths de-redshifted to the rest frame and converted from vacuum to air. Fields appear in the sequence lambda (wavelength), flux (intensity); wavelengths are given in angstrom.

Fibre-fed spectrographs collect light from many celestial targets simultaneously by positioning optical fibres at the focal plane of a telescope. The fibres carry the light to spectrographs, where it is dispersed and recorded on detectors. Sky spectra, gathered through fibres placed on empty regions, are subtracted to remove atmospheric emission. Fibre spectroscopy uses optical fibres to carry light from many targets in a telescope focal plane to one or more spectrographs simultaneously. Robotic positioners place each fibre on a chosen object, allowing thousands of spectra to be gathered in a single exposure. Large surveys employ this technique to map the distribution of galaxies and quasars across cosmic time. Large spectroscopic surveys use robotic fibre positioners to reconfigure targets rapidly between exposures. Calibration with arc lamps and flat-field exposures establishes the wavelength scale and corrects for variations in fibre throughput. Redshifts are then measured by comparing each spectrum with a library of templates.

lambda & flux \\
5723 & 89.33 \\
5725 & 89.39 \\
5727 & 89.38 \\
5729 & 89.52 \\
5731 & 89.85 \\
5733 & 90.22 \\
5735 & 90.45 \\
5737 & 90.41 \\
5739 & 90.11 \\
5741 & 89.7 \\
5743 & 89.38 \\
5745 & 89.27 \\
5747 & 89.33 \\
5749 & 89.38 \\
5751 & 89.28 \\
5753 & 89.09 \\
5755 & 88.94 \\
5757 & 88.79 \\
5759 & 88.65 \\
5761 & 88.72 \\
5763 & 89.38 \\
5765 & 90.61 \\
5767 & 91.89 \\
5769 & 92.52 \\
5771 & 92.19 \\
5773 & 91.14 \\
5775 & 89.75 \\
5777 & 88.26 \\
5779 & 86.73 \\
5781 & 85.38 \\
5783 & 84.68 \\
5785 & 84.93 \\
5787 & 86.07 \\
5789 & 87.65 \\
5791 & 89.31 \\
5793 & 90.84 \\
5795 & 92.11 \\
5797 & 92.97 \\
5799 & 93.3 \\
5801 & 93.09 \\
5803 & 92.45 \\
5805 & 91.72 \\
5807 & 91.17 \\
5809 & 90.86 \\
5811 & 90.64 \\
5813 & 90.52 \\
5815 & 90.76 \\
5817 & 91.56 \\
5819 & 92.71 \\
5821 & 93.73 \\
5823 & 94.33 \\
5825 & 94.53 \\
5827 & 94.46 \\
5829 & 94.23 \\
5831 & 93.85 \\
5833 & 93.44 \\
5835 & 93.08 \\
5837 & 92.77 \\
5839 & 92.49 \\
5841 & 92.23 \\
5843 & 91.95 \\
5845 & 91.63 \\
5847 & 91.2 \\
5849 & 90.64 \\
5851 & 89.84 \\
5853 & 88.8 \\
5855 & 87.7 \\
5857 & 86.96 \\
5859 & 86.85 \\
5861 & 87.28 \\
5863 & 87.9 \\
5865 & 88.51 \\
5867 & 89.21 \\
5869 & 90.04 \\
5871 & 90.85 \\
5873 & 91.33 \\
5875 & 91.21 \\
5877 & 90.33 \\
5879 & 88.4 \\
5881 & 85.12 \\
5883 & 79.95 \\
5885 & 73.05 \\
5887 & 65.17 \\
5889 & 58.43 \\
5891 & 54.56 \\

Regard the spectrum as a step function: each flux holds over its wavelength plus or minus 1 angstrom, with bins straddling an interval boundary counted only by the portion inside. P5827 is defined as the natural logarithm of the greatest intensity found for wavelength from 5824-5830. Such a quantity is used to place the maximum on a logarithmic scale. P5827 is 4.55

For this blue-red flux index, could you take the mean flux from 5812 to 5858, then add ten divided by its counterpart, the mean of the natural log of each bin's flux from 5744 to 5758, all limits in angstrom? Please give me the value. 94.1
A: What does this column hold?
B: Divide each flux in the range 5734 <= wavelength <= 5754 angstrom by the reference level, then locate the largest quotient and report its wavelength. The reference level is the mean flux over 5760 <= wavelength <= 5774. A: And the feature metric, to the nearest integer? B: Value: 5735 angstrom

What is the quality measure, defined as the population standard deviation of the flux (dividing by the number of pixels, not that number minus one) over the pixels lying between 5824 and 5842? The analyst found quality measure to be 0.81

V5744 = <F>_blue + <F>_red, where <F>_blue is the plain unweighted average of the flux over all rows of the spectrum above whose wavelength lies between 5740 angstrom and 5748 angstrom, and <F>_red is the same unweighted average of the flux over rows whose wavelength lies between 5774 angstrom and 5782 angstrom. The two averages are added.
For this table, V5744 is 177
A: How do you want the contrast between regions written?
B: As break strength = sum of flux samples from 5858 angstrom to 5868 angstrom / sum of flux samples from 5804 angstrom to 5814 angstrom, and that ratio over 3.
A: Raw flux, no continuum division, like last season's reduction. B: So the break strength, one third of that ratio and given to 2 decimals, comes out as 0.32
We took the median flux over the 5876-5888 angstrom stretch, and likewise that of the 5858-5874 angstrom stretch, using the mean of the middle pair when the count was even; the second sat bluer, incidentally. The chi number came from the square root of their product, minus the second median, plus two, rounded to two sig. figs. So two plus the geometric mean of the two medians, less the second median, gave -1.2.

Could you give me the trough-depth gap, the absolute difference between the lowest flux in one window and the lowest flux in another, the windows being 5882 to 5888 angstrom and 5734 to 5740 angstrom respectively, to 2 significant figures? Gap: 25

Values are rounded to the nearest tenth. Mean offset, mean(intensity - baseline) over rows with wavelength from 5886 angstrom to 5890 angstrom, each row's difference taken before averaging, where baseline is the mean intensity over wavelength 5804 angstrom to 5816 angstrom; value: -29.1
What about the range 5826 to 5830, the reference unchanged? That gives 3.4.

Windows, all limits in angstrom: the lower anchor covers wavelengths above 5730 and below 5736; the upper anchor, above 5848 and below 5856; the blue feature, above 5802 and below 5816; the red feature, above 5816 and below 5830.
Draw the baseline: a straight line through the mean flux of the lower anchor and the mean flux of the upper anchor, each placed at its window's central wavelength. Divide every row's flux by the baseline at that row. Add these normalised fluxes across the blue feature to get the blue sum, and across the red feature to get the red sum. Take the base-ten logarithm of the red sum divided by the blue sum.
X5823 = 0.012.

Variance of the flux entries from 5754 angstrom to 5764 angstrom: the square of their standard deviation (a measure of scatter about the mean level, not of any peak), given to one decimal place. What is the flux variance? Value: 0.1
